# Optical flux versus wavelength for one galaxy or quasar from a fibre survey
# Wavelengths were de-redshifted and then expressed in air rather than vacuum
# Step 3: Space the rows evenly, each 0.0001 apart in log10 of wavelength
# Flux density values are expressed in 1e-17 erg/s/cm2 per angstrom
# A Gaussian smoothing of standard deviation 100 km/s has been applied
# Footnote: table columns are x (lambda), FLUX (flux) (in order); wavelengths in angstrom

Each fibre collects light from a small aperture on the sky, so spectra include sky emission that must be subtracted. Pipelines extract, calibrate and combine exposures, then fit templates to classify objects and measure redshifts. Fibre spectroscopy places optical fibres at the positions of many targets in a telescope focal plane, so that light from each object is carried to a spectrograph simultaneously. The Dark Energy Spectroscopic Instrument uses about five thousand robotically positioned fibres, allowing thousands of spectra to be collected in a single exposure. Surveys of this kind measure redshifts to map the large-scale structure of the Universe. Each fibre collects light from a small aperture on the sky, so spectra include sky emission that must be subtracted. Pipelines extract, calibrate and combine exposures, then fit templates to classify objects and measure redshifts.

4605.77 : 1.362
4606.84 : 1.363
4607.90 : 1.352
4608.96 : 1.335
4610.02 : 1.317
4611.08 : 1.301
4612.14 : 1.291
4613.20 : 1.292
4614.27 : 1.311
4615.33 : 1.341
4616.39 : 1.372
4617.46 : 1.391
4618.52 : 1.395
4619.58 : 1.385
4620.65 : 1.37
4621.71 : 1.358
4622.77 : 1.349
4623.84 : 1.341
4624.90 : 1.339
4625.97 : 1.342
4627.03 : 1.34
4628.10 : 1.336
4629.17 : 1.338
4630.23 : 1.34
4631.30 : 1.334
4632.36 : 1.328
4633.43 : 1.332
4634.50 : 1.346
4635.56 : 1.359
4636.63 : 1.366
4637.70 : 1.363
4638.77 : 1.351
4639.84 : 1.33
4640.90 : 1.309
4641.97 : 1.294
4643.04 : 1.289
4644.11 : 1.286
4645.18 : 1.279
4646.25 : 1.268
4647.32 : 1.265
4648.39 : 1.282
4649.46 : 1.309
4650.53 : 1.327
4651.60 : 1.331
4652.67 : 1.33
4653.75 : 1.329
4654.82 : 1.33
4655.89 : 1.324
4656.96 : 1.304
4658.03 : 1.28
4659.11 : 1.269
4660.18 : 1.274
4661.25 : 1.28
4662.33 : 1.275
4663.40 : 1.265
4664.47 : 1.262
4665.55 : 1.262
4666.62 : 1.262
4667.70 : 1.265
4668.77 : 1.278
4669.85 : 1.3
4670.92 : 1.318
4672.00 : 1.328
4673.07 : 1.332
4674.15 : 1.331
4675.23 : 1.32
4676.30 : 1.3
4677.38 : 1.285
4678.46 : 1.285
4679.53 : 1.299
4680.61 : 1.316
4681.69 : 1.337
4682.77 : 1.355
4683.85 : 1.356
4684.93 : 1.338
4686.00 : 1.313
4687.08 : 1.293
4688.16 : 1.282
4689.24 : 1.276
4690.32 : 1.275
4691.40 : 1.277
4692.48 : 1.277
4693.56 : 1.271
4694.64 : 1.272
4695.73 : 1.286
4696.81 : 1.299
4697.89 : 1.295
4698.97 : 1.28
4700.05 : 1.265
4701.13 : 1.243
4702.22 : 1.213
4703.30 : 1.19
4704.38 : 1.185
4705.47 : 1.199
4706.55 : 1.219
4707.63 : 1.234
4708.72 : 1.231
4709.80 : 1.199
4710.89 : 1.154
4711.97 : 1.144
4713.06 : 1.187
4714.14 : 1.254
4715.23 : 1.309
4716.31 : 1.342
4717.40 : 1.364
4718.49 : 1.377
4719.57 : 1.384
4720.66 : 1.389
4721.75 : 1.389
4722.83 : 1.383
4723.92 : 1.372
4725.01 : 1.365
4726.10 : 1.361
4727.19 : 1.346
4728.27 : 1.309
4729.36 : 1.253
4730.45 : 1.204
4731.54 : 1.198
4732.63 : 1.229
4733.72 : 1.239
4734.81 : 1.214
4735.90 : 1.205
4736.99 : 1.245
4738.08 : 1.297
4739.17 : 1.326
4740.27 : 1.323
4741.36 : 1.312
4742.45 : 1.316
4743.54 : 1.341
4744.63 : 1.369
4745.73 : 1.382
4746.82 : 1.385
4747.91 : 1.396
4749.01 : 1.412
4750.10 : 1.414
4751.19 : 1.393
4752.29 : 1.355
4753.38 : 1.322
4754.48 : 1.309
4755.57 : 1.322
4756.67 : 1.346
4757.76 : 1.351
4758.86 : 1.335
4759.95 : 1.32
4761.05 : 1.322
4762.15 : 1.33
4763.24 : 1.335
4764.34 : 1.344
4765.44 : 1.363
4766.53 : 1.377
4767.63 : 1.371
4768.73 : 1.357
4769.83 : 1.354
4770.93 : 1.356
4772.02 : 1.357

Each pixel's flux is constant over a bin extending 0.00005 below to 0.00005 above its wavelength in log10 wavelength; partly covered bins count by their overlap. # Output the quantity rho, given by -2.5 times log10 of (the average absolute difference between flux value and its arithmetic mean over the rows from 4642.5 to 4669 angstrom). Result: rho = 4.16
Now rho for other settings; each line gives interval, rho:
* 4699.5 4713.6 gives 3.92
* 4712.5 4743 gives 3.09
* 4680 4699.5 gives 4.05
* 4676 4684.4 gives 4.03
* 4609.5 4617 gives 4.14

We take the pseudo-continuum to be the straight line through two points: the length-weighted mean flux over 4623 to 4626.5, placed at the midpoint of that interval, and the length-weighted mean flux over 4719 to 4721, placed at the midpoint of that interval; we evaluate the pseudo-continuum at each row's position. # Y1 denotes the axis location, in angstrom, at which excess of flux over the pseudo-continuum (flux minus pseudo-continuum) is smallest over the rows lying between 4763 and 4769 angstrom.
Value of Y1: 4763.24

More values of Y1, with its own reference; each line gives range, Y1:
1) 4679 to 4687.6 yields 4687.08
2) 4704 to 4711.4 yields 4710.89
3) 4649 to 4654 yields 4649.46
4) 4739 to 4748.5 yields 4741.36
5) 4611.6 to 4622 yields 4612.14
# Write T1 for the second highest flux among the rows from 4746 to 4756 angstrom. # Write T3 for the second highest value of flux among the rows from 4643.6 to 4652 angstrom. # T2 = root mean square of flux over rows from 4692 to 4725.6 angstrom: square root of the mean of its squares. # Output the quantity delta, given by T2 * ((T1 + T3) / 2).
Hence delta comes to 1.75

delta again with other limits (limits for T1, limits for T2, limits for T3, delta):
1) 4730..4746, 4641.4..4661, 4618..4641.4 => 1.79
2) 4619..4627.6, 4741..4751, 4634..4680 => 1.87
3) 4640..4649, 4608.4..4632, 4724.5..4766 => 1.82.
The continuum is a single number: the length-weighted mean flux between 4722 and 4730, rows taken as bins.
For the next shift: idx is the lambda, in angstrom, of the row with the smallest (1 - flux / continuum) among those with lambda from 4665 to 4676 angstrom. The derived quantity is 4673.07 angstrom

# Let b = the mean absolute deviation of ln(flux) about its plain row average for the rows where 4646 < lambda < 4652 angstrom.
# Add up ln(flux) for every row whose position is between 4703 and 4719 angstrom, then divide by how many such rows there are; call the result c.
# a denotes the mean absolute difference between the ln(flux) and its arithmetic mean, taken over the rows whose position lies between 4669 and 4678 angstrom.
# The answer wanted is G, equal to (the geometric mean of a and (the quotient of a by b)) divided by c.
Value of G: 0.37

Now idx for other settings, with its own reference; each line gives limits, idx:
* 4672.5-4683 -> 4682.77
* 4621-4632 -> 4621.71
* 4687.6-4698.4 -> 4696.81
